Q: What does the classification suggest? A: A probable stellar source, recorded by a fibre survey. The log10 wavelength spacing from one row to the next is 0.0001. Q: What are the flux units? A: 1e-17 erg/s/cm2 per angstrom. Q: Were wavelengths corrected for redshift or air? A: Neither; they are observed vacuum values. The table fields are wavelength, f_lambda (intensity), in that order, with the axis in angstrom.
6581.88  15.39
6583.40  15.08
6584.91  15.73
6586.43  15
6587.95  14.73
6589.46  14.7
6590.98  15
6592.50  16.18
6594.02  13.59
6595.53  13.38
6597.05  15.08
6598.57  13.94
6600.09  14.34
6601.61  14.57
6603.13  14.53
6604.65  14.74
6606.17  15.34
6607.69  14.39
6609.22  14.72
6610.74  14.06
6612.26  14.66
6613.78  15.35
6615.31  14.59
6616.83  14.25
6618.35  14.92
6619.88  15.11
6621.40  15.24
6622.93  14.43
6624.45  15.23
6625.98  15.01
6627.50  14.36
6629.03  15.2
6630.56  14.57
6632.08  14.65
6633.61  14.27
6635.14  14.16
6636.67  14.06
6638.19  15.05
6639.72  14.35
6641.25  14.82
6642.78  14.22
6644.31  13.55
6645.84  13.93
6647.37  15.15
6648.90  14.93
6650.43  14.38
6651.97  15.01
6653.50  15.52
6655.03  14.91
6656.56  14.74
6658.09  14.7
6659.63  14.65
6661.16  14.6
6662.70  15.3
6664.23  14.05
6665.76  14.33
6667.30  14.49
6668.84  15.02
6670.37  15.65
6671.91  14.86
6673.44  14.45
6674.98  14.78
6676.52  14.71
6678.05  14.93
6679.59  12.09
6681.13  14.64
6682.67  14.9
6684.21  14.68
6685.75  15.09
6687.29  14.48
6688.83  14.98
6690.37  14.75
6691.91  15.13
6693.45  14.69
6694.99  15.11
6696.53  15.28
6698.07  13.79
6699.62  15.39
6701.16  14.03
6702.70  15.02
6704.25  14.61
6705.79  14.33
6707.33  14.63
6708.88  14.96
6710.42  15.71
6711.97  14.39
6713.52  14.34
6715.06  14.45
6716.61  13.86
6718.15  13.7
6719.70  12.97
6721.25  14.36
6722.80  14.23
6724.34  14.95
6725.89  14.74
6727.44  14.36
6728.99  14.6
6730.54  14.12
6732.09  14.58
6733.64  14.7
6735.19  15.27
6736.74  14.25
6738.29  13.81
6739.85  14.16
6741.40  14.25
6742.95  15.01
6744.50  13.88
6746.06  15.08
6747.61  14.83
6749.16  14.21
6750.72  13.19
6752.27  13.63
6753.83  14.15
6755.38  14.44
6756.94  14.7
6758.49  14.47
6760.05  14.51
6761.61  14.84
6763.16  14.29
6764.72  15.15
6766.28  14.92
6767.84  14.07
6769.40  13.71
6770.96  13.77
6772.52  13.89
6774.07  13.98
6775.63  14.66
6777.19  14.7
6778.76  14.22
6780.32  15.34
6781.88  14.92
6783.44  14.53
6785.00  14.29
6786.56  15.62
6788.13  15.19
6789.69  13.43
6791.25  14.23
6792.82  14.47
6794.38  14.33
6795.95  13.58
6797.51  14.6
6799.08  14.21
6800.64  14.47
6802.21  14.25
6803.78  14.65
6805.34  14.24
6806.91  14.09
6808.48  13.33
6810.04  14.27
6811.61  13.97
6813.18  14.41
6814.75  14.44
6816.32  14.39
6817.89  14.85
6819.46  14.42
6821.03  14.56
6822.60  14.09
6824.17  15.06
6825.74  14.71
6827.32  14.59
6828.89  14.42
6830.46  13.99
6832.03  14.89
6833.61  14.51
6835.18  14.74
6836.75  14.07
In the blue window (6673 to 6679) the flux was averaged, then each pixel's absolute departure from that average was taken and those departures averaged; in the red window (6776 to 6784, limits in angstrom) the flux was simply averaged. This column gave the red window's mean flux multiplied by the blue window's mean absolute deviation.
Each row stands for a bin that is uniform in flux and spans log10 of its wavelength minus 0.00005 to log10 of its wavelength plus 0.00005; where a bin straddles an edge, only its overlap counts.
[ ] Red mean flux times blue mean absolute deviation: 2.0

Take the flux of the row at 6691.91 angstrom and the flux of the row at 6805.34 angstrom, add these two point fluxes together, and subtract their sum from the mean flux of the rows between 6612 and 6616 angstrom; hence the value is -14.5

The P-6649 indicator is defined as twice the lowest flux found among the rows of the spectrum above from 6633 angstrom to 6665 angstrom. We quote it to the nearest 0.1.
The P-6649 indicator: 27.1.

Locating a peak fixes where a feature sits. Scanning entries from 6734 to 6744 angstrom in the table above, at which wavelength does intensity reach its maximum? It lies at 6735.19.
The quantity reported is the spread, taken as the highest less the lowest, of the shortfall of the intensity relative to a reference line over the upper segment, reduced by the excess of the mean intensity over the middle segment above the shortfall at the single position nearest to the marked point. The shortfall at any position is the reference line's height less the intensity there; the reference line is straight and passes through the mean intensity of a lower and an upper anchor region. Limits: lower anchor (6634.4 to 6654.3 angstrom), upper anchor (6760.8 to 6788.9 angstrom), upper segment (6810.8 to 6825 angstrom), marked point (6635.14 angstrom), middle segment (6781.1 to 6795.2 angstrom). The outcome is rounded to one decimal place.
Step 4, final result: -13.1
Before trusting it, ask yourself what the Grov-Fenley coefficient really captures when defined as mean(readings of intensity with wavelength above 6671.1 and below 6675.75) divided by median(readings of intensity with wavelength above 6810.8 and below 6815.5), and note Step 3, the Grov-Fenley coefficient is 1.02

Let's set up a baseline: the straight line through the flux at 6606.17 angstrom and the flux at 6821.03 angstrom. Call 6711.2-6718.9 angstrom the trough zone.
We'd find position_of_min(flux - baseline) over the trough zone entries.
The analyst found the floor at 6718.15 angstrom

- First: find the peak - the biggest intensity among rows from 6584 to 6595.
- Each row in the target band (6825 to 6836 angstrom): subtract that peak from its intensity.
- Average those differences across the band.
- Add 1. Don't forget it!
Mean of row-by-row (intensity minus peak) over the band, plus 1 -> -0.63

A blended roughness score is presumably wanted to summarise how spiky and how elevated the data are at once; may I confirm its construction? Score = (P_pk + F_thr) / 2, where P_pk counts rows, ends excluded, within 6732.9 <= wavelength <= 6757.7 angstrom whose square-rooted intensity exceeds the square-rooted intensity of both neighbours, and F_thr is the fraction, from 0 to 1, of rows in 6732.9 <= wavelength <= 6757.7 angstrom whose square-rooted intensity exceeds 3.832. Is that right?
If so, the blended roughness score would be 1.7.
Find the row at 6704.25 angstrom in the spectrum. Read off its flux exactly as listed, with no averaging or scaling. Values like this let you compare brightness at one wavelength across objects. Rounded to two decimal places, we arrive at 14.61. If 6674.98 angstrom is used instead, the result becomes 14.78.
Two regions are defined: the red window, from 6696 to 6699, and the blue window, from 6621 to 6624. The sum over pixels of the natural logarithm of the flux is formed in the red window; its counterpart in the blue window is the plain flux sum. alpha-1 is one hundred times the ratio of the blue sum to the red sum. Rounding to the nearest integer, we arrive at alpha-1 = 555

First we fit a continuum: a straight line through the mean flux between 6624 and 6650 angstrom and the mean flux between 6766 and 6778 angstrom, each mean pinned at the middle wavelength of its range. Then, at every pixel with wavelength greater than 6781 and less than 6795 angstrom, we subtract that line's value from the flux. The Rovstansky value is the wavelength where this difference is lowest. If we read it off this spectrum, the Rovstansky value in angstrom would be 6789.69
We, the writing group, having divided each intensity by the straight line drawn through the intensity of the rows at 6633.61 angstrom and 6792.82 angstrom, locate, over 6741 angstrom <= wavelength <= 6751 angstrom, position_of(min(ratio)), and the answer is 6750.72 angstrom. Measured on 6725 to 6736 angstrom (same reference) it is 6730.54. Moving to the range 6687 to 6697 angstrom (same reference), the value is 6687.29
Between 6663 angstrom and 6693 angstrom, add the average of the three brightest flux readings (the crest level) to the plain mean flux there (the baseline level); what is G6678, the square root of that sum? 5.47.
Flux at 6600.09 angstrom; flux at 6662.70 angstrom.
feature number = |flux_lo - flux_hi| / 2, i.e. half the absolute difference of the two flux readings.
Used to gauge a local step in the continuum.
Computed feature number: 0.5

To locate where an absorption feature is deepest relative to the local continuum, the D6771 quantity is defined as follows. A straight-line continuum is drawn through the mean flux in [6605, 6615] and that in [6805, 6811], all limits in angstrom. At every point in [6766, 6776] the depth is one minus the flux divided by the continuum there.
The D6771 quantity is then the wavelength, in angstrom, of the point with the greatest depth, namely 6769.40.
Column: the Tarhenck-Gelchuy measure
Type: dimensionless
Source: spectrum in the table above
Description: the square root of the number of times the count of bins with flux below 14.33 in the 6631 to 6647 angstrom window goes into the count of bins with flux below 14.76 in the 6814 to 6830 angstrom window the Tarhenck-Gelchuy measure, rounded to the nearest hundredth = 1.15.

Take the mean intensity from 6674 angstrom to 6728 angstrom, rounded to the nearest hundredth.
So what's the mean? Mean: 14.54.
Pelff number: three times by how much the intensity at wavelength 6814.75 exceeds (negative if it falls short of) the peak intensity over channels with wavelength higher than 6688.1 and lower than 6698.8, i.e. -3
